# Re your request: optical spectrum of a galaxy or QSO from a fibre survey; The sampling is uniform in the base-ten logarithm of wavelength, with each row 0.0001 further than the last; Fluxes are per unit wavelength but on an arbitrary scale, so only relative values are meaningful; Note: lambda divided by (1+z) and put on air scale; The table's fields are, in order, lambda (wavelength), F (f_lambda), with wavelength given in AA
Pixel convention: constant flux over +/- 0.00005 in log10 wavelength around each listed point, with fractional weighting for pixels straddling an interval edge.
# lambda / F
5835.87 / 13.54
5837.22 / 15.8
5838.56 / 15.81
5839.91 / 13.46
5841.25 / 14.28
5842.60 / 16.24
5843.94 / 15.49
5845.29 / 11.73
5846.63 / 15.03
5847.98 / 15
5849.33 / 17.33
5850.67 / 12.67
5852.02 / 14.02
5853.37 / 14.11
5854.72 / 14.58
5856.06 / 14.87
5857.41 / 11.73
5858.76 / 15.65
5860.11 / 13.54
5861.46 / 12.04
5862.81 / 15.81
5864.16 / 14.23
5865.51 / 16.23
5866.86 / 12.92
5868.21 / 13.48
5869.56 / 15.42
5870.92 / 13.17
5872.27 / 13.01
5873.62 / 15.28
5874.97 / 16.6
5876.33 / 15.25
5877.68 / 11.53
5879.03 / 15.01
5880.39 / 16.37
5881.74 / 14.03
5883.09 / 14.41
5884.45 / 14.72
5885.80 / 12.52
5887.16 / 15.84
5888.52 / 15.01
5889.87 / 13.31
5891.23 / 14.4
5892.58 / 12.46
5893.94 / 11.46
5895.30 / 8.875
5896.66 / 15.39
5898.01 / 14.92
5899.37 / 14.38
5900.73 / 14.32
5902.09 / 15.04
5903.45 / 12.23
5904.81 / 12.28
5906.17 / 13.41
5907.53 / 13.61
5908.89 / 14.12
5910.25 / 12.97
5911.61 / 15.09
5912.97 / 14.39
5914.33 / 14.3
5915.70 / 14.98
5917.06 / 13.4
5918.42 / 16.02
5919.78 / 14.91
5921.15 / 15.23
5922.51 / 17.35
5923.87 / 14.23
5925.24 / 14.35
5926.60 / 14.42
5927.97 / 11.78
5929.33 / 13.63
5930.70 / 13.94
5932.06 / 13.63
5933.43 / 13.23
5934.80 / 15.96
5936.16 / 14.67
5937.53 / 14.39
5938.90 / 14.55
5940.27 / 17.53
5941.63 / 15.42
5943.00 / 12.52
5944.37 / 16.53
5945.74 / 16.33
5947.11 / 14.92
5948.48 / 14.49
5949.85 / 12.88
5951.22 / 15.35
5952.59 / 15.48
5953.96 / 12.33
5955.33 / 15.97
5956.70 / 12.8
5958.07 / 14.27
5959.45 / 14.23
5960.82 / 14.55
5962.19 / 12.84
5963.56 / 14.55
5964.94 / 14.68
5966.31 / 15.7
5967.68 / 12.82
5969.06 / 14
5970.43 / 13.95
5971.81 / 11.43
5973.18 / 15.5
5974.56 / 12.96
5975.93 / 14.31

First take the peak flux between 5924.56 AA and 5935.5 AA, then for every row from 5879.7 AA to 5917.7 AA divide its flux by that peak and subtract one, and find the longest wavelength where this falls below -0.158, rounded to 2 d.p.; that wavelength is 5917.06 AA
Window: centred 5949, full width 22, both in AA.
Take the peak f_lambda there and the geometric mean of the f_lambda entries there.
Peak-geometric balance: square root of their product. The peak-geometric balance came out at 16.03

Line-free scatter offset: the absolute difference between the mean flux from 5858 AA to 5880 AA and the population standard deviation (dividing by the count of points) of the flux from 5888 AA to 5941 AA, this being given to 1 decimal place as 12.8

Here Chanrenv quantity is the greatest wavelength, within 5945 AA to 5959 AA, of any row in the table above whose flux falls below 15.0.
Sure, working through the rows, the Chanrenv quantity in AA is 5958.07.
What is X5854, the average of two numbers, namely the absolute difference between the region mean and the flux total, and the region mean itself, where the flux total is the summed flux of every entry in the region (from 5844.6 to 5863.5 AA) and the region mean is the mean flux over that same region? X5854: 99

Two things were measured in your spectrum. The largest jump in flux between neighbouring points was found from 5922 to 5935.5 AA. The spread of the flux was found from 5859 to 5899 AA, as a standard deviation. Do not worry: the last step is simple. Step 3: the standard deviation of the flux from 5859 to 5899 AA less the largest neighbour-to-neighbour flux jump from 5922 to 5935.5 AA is -1.4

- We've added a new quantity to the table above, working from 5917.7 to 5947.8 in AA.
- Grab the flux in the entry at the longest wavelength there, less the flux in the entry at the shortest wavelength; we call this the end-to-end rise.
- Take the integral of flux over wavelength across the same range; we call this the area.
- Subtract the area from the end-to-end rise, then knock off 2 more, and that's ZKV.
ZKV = -448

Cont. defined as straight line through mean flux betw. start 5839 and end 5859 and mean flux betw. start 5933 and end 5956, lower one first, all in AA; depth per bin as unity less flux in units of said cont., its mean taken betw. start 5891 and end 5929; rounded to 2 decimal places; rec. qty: 0.05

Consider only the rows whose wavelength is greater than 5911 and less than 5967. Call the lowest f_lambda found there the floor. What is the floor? 11.78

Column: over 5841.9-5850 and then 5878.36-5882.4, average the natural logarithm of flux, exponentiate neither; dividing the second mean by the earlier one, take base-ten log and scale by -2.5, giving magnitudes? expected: 0.00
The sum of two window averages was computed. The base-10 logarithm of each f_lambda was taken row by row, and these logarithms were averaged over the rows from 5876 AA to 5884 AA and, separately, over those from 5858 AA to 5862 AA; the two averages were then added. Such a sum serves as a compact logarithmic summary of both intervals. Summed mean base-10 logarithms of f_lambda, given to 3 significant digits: 2.29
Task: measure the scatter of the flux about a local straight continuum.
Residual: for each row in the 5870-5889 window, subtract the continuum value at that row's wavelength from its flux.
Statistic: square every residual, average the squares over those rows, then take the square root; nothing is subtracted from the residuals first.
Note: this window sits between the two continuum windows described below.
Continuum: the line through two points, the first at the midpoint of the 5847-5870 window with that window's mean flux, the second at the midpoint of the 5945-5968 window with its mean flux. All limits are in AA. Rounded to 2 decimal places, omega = 1.43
